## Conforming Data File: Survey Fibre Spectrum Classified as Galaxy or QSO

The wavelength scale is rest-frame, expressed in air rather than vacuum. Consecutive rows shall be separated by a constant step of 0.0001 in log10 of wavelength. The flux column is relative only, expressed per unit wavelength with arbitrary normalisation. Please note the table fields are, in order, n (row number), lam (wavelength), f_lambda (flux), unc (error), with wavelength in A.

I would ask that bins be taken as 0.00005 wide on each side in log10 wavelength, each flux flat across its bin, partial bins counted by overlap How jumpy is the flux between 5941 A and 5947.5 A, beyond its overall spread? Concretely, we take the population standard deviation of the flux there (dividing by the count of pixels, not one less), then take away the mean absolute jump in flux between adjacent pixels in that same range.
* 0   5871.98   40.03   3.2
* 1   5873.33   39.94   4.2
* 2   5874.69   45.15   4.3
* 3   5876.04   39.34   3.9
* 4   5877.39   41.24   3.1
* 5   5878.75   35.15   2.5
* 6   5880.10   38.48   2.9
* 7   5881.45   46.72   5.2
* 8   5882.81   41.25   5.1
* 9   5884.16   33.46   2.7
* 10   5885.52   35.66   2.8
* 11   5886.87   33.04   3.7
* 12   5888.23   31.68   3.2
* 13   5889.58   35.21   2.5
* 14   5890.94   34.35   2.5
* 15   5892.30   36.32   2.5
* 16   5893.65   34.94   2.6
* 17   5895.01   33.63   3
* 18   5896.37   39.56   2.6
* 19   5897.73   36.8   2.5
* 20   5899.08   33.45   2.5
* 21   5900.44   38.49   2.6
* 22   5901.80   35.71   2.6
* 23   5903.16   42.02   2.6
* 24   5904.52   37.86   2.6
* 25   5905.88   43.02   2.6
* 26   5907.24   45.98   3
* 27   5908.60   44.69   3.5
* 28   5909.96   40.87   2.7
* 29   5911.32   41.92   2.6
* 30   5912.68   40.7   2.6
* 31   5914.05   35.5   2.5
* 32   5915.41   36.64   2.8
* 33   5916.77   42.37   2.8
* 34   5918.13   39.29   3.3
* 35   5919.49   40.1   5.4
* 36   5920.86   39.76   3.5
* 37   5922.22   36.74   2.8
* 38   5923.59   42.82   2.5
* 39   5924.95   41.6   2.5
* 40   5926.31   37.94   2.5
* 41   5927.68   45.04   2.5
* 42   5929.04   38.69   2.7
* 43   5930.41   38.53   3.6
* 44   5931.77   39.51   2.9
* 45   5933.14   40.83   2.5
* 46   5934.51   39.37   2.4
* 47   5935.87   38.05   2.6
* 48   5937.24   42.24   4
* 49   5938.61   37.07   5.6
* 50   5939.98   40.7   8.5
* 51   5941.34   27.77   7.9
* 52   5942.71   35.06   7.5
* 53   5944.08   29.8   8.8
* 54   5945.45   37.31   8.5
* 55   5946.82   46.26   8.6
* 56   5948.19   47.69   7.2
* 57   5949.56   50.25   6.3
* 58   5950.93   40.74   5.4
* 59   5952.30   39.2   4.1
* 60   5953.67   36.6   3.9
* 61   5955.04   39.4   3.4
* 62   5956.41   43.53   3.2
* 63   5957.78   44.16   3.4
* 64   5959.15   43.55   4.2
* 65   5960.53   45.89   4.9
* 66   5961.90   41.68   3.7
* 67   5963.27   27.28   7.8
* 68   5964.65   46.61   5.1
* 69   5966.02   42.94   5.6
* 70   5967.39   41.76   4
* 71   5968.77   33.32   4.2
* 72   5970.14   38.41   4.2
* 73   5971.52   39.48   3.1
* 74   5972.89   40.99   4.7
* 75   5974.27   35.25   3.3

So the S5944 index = -0.75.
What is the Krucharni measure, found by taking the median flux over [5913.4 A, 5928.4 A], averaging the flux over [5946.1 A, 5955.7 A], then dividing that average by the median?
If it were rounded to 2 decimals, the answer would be 1.08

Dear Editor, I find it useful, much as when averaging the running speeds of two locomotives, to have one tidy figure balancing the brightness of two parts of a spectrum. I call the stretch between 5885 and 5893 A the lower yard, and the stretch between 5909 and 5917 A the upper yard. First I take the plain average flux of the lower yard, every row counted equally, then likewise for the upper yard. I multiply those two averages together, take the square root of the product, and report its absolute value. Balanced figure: 36.9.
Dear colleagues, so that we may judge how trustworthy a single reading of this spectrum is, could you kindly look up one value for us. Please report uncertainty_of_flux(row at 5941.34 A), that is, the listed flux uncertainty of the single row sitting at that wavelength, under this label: 7.9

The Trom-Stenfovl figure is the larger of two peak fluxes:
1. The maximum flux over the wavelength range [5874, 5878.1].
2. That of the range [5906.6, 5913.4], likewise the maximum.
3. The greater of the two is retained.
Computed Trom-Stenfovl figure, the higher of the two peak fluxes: 46.0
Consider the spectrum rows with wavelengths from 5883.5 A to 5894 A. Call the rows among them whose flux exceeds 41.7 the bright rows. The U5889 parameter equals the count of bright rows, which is 0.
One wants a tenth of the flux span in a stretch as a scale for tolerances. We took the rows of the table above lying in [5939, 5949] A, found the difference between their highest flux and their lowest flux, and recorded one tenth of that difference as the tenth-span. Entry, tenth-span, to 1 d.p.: 2.0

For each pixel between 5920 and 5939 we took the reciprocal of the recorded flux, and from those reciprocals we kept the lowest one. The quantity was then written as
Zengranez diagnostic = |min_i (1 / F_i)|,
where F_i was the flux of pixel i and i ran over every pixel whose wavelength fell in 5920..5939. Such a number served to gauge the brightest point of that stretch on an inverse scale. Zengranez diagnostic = 0.0222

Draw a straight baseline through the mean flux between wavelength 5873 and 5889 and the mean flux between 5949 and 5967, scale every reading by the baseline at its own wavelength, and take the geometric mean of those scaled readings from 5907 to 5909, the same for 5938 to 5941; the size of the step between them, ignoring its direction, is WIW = 0.20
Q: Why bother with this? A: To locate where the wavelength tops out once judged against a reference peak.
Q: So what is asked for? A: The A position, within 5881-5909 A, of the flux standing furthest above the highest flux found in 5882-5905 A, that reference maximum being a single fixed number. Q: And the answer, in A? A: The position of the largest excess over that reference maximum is 5881.45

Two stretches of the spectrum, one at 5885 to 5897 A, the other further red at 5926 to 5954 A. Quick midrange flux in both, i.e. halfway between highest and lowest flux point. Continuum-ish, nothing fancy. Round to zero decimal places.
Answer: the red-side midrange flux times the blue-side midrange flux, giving 1390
